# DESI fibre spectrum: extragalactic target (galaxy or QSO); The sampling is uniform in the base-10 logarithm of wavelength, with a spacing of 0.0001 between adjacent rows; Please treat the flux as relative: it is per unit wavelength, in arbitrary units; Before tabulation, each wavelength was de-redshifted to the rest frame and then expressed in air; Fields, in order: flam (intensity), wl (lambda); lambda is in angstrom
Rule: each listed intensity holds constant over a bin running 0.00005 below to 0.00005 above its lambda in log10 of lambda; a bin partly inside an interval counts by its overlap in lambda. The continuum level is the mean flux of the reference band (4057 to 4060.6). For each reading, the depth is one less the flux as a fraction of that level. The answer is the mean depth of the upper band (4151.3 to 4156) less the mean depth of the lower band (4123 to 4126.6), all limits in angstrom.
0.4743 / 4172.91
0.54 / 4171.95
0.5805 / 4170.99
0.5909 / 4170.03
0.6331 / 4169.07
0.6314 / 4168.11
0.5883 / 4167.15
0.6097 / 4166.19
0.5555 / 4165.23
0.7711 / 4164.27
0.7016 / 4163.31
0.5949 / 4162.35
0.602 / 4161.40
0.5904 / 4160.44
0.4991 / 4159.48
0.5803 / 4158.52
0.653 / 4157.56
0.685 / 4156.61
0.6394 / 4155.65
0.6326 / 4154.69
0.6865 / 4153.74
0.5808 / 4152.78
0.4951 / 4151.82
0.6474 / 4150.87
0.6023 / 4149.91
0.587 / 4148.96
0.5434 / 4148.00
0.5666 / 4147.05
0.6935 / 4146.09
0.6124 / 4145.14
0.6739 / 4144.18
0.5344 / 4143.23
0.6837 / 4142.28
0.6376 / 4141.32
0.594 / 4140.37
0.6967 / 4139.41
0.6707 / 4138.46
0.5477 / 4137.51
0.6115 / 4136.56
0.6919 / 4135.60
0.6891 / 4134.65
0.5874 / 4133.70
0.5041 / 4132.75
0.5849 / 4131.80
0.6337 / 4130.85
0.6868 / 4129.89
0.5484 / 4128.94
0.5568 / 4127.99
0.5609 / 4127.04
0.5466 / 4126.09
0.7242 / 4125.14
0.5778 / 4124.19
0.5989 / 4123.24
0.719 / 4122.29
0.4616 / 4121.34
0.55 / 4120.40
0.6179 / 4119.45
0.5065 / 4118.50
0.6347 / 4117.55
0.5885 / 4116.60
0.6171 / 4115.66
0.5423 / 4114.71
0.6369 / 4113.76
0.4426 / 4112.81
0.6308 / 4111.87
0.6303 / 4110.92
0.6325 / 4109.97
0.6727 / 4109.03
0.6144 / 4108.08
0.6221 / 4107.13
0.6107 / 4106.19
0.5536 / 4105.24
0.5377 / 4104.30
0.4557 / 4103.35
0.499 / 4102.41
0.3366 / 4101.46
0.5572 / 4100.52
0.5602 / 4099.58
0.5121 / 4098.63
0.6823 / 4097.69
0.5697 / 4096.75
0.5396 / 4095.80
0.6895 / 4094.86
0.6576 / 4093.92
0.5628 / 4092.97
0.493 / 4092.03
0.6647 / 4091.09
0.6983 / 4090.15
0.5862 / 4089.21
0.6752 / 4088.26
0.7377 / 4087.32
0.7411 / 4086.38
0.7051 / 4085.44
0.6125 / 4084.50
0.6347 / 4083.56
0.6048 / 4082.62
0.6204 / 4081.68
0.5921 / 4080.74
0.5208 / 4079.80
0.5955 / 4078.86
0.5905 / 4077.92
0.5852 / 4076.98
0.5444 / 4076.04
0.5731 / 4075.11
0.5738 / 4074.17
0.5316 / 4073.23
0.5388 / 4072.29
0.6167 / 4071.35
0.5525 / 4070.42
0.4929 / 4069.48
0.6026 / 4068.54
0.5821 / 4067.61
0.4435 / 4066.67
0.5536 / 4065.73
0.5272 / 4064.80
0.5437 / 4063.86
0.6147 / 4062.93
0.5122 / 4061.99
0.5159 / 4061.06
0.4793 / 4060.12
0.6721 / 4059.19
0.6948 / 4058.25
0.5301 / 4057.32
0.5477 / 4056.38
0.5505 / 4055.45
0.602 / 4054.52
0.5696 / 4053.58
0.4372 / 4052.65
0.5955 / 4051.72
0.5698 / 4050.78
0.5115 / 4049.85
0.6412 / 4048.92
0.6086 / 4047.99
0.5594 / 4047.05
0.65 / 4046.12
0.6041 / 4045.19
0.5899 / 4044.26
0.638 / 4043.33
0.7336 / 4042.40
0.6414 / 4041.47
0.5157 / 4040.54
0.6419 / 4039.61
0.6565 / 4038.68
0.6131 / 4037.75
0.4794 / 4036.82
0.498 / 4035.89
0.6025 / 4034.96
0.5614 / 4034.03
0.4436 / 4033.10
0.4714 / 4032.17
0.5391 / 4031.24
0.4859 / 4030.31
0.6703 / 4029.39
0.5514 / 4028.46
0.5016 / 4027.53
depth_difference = 0.01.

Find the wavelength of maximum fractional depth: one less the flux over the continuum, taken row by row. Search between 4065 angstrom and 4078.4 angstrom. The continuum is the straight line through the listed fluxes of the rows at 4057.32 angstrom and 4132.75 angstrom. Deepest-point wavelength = 4066.67 angstrom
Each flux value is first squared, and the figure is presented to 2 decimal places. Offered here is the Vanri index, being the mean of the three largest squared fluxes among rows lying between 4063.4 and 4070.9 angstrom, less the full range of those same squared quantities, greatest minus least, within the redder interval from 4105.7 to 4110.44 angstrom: 0.26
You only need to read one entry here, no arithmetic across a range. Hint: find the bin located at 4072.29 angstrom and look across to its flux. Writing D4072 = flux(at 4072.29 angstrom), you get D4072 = 0.5388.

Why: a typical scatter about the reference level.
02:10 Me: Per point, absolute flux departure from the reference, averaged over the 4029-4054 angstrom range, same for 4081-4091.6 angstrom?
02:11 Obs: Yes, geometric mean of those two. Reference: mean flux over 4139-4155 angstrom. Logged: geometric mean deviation 0.060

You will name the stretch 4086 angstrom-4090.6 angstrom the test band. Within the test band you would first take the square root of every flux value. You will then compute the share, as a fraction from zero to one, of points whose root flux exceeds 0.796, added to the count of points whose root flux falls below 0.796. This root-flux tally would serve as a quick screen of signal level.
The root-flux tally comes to 1.8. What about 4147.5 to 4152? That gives 4.2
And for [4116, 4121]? 4.2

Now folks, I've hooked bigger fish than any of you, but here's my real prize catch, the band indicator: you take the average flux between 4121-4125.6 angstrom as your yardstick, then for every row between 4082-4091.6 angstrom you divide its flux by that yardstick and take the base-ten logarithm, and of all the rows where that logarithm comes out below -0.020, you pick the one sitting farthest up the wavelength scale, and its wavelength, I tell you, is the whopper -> 4089.21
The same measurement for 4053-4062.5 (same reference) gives 4061.99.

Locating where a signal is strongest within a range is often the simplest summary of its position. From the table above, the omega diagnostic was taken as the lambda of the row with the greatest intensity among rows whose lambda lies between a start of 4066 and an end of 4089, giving 4086.38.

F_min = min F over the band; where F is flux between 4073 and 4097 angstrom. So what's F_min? 0.493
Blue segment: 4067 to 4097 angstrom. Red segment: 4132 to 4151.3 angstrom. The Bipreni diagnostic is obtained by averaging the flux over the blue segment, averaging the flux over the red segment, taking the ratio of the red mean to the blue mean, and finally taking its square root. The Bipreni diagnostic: 1.013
